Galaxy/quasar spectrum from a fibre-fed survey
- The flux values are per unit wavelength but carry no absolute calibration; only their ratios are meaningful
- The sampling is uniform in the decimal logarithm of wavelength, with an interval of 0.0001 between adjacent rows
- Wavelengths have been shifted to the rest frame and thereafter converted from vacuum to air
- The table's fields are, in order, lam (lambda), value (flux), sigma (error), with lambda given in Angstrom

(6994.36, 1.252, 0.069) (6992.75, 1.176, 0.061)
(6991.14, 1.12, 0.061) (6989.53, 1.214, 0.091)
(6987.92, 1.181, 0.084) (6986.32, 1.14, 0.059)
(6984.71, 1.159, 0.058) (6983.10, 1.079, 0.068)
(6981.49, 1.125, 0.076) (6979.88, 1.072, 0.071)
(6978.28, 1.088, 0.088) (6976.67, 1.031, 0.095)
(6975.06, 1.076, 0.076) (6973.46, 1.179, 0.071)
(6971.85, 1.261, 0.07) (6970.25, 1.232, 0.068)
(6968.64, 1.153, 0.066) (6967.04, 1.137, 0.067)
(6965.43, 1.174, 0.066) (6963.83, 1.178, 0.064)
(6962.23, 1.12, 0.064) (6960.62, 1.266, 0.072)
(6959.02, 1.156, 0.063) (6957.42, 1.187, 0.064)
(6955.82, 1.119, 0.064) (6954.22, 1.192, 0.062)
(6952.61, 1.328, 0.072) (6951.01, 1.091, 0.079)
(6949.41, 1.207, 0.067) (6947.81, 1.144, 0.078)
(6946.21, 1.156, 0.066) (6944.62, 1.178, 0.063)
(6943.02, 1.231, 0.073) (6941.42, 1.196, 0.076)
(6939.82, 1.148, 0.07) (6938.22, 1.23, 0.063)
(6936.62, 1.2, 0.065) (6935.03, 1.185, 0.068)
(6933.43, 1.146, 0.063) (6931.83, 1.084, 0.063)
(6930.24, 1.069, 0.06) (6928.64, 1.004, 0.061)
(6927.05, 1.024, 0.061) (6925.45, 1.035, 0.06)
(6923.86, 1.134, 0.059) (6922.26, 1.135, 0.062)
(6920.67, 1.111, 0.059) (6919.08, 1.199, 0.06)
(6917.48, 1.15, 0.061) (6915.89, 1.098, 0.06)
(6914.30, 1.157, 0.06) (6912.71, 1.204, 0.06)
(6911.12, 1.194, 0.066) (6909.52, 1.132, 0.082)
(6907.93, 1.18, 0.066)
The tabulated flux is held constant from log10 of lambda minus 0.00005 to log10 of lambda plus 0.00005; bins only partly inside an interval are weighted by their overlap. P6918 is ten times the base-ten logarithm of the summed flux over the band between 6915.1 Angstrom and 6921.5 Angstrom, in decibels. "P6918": 6.6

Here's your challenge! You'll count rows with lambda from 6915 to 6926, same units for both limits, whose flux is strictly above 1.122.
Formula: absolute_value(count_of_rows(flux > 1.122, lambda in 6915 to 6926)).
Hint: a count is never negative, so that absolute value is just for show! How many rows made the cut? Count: 4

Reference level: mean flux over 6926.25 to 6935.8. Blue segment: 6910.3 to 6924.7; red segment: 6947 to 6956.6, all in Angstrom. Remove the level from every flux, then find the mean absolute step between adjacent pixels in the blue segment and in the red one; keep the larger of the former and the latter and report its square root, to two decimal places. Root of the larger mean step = 0.35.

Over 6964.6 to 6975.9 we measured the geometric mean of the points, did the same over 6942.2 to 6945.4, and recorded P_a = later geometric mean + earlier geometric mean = 2.38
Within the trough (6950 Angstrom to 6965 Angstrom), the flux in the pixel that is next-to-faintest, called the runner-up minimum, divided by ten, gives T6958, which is 0.112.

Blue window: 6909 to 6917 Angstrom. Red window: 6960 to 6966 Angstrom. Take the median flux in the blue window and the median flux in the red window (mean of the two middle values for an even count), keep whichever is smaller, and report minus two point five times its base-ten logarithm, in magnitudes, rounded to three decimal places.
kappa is -0.158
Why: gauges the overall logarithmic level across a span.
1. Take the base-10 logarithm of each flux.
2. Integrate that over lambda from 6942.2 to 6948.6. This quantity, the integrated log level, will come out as 0.45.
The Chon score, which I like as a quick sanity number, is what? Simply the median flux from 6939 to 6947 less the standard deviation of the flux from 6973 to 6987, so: 1.13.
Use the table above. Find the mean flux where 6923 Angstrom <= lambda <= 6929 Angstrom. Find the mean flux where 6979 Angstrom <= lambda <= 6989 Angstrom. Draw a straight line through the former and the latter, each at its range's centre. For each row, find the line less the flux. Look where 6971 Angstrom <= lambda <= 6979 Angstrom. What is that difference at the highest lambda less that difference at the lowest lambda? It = 0.18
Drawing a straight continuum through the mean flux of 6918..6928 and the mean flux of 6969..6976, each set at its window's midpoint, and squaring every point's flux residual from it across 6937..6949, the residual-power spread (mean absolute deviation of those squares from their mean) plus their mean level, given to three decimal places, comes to 0.007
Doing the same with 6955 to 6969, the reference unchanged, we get 0.004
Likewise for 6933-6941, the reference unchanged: 0.007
